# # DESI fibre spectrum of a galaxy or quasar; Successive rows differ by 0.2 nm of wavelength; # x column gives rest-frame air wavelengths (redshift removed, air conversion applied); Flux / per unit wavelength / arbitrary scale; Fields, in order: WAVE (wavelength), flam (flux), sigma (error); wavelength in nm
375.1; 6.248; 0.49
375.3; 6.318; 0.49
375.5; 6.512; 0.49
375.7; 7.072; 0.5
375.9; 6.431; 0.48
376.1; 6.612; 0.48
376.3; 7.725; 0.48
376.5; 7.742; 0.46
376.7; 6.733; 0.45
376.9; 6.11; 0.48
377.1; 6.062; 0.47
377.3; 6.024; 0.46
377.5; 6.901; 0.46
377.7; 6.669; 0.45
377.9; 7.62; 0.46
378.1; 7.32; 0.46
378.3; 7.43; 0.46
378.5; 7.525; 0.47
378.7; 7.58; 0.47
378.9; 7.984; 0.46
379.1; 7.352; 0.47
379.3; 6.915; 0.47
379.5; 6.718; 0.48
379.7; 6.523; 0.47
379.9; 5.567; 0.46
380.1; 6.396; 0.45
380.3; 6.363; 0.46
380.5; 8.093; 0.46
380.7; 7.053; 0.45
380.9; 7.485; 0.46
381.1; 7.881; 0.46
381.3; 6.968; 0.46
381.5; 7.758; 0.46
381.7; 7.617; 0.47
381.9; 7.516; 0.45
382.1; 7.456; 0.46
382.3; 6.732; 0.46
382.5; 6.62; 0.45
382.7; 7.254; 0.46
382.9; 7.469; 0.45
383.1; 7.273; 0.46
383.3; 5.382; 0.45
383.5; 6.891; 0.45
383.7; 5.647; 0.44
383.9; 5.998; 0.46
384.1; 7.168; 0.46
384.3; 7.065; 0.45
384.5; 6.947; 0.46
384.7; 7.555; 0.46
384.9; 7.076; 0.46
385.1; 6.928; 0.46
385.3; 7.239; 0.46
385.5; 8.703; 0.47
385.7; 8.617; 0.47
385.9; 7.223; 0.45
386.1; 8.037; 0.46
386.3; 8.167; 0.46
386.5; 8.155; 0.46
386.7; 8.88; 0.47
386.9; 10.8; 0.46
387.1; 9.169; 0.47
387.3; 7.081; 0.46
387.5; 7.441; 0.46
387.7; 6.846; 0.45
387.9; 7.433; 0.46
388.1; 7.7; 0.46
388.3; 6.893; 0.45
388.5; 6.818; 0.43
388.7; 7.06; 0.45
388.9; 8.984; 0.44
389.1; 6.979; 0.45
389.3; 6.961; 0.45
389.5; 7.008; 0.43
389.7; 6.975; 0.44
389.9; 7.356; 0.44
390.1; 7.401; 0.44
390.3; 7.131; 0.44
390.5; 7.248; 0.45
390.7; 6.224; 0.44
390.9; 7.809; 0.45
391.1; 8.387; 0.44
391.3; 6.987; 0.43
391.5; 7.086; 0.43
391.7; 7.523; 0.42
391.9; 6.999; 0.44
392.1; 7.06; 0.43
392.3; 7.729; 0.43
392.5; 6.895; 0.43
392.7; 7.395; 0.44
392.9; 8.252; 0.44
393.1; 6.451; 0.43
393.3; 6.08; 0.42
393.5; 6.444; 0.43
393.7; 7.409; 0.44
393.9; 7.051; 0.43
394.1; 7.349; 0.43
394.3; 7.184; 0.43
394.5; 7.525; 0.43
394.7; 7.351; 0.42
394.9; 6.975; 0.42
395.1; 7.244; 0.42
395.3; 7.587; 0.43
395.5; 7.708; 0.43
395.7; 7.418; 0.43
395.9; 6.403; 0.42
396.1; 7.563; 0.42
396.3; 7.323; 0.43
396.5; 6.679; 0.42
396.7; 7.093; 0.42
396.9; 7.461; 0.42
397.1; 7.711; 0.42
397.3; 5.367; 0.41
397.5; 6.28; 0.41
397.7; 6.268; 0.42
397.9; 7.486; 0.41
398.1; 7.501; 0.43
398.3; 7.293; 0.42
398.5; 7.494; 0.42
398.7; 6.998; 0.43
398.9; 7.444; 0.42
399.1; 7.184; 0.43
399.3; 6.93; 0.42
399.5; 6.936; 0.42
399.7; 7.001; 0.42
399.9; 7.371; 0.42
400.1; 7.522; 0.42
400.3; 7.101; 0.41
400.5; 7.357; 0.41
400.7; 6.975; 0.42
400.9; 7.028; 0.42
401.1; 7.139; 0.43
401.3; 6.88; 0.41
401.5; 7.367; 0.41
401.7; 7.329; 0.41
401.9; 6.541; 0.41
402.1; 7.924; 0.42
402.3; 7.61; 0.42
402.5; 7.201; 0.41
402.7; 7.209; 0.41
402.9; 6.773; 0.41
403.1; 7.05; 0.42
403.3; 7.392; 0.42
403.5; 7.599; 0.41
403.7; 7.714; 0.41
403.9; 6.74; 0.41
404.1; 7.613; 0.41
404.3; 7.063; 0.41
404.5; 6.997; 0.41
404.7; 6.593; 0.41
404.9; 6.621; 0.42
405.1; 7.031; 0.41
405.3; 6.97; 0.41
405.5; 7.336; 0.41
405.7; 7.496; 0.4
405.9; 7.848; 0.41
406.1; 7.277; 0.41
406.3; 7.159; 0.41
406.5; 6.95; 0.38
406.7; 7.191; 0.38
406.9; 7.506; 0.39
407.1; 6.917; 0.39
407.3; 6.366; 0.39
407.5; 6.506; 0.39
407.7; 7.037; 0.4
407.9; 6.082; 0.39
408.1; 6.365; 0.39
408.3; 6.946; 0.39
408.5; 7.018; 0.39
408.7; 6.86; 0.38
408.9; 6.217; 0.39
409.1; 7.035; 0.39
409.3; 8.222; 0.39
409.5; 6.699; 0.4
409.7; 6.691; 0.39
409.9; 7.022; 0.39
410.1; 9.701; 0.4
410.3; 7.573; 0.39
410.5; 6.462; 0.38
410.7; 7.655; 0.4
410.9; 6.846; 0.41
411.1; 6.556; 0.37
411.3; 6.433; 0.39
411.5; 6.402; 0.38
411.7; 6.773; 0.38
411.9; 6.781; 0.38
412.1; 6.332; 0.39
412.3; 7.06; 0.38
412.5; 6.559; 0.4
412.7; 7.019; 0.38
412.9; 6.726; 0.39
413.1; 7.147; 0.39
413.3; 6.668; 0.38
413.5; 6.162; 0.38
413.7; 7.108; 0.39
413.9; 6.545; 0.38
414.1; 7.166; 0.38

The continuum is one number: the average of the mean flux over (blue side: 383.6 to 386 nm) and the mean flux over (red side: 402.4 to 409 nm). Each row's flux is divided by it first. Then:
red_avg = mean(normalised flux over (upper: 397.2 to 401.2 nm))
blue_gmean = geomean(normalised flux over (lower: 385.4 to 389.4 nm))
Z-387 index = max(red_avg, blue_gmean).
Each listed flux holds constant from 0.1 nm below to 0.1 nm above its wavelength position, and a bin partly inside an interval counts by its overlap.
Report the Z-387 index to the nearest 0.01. 1.10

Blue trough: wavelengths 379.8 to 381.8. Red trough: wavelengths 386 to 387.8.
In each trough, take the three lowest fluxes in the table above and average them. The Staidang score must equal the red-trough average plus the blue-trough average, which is 13.2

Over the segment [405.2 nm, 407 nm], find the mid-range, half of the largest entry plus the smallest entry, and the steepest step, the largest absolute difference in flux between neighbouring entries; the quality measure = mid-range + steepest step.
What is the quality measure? 8.0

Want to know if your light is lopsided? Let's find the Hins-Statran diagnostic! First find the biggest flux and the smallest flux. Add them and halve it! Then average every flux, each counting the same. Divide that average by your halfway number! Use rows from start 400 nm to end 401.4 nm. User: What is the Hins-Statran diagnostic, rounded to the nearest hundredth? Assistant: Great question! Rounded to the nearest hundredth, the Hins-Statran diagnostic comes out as 0.99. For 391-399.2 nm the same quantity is 1.04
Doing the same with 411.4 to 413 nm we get 1.00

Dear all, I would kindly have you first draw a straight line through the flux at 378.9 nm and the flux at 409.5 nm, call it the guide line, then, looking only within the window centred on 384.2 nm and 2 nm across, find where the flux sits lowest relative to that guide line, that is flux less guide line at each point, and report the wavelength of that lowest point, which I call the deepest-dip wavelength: 383.3 nm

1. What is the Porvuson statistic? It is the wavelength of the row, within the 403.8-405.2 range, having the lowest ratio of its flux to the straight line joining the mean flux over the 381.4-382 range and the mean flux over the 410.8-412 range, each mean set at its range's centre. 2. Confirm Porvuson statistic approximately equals 404.7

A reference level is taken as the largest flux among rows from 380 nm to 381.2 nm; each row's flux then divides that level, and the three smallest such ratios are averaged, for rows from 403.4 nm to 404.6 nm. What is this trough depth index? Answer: 1.06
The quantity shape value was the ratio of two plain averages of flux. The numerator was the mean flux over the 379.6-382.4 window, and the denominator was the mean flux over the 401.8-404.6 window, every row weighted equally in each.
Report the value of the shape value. 0.98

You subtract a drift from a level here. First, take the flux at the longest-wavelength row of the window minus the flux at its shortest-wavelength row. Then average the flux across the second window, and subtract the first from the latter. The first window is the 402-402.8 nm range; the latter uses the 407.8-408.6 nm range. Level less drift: 7.3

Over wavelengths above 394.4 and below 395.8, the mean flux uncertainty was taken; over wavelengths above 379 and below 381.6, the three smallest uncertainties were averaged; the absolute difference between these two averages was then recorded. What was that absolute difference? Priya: 0.028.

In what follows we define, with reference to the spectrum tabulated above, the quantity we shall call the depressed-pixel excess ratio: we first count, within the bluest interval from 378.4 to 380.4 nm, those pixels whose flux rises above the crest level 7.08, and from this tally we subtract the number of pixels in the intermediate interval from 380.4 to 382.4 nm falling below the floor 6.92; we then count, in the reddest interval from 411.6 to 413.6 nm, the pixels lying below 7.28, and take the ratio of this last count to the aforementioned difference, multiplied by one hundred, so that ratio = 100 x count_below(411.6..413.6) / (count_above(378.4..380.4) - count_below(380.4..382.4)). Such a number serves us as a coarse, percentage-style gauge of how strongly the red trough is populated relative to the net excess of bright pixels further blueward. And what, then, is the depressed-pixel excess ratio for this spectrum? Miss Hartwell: 333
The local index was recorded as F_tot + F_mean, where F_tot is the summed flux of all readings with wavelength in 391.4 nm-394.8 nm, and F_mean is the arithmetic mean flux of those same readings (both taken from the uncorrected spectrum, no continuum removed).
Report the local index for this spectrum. 129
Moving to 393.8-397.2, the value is 131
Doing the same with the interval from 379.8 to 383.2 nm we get 129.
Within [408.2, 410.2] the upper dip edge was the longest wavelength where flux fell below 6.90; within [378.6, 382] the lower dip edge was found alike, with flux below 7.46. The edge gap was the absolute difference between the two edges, 28.40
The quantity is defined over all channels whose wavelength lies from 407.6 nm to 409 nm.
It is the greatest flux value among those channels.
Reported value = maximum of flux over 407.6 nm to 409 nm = 7.037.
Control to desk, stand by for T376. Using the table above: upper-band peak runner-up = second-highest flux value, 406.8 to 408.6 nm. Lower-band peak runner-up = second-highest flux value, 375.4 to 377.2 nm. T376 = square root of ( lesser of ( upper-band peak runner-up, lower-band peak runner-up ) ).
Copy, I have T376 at 2.65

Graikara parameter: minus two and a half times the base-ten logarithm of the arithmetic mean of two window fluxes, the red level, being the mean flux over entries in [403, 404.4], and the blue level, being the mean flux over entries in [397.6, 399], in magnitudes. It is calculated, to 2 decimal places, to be -2.15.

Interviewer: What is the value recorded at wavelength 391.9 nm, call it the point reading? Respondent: 6.999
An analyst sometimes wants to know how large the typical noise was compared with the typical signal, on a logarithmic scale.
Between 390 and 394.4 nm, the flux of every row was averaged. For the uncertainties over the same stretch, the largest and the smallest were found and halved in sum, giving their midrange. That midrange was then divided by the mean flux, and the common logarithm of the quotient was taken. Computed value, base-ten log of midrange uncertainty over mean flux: -1.22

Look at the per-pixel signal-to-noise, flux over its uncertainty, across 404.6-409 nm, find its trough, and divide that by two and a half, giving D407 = 6.2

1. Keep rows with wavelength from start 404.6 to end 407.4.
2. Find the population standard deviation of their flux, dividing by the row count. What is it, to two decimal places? 0.39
